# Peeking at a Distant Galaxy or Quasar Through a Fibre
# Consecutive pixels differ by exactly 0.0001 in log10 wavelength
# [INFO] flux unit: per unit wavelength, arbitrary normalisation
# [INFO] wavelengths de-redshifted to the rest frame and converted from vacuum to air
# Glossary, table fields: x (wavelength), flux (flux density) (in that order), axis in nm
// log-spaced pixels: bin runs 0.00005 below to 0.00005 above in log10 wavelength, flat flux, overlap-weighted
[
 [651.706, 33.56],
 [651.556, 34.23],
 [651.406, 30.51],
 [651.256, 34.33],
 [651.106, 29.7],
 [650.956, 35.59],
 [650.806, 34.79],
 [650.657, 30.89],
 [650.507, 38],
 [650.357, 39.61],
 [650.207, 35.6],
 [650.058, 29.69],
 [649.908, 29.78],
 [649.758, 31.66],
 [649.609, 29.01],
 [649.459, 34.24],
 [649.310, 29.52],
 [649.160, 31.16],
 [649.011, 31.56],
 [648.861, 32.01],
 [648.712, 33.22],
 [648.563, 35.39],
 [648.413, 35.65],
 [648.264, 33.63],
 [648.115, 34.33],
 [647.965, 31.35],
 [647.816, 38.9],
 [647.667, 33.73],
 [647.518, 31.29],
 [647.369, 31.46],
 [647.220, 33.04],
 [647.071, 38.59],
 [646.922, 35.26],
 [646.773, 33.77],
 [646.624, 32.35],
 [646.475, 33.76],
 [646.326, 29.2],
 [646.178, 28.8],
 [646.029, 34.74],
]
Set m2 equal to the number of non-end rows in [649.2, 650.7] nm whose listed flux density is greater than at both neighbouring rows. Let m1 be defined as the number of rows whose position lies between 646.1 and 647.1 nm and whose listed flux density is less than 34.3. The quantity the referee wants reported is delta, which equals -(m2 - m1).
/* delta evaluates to 2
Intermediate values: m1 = 5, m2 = 3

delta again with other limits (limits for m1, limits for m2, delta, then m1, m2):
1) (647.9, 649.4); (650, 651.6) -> 4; 7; 3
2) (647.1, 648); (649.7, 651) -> 4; 5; 1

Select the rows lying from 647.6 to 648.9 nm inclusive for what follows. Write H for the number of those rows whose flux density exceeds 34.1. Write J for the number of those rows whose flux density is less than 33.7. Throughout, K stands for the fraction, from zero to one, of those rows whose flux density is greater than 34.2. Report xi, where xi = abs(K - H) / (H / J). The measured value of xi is 3.56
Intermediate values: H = 4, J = 4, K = 0.4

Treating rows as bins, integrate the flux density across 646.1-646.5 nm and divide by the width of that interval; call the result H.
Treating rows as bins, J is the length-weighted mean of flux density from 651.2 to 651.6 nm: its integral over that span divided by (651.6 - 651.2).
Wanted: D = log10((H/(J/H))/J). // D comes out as -0.07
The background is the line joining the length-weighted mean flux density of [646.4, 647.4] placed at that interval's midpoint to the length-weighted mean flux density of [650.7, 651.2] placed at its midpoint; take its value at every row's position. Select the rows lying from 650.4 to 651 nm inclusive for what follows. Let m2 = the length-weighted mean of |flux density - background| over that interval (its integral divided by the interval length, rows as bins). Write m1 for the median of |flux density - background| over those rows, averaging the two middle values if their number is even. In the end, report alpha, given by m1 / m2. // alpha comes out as 0.81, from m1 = 2.4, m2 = 2.9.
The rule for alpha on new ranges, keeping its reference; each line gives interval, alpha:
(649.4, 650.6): 1.08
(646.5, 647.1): 0.90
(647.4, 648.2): 1.17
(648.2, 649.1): 1.21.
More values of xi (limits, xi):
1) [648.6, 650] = 7.11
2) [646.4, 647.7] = 3.56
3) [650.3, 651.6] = 2.67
